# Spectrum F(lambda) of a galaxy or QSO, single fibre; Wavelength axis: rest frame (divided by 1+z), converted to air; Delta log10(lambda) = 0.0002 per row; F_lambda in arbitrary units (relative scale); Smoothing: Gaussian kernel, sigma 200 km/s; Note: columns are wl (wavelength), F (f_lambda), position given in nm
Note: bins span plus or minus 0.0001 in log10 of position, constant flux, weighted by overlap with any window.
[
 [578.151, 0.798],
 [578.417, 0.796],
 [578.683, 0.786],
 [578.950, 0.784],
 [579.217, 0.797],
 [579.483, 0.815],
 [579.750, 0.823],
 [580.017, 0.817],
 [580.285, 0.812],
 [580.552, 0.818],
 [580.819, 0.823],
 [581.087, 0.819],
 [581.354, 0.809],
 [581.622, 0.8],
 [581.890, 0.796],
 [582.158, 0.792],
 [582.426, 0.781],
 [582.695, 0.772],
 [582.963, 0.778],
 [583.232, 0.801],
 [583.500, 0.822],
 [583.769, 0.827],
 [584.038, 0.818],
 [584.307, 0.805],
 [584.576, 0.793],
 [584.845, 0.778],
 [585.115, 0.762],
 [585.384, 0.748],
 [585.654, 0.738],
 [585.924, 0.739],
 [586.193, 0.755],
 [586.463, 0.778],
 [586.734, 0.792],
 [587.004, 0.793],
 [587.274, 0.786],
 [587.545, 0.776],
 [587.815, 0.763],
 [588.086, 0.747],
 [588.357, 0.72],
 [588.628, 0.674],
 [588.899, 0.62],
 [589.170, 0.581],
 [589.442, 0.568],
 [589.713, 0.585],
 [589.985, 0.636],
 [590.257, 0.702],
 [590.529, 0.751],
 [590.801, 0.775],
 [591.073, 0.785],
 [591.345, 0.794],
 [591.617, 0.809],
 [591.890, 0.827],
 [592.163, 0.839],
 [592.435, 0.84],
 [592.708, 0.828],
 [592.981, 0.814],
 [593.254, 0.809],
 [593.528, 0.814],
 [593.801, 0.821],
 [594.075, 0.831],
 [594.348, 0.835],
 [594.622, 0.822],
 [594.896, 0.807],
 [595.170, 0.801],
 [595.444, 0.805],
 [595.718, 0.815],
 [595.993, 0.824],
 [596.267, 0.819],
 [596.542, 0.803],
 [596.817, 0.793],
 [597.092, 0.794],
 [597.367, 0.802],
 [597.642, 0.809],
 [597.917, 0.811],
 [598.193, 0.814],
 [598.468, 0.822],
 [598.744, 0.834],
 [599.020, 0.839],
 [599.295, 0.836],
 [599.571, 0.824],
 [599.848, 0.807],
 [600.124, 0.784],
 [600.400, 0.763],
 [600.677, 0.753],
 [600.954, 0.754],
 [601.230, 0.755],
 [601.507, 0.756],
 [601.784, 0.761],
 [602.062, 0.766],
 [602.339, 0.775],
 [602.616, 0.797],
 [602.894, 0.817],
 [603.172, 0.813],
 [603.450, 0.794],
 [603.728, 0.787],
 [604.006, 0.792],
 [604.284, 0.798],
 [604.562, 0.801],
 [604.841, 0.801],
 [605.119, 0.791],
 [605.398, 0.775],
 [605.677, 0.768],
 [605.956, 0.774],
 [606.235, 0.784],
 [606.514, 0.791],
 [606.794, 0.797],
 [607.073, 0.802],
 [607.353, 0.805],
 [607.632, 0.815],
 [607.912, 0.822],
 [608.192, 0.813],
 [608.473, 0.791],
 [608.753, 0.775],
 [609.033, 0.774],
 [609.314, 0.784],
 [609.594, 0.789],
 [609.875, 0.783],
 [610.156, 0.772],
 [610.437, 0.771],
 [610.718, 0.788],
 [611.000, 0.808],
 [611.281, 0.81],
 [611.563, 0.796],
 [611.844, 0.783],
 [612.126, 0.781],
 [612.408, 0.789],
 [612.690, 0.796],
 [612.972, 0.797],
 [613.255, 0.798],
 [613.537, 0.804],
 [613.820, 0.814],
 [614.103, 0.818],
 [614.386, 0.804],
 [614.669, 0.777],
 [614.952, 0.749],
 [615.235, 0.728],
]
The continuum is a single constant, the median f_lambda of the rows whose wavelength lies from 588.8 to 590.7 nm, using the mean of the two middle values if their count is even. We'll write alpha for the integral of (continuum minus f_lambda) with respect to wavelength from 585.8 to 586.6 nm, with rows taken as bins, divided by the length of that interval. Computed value -0.138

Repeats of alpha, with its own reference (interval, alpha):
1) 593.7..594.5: -0.209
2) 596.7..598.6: -0.187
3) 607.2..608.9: -0.183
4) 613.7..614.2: -0.196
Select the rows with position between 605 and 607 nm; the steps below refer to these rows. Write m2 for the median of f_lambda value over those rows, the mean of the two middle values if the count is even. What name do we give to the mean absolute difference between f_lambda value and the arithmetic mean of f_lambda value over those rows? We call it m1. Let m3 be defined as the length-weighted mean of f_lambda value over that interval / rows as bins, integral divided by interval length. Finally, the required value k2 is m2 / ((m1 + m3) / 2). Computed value 1.98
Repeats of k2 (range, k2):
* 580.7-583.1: 1.96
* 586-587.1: 1.99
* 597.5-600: 1.98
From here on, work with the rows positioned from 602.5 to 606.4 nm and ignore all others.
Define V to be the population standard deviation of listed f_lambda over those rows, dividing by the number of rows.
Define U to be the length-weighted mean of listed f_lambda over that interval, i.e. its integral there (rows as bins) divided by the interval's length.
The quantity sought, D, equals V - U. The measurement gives -0.779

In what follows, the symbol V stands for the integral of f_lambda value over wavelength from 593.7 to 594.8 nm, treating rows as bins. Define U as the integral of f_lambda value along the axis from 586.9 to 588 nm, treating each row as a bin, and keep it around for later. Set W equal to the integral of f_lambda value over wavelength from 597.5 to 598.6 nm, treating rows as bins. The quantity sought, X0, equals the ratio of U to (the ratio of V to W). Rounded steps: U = 0.86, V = 0.909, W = 0.896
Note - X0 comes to 0.84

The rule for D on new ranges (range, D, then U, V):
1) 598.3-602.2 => -0.756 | 0.790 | 0.034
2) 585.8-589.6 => -0.644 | 0.720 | 0.076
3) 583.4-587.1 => -0.752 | 0.781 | 0.029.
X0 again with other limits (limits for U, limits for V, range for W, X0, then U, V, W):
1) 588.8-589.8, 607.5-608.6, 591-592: 0.53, 0.59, 0.891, 0.804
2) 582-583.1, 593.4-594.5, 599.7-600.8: 0.81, 0.86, 0.908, 0.855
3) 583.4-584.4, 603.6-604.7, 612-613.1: 0.81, 0.82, 0.875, 0.870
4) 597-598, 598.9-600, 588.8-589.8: 0.52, 0.80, 0.909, 0.588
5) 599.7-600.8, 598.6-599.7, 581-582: 0.75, 0.85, 0.917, 0.806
